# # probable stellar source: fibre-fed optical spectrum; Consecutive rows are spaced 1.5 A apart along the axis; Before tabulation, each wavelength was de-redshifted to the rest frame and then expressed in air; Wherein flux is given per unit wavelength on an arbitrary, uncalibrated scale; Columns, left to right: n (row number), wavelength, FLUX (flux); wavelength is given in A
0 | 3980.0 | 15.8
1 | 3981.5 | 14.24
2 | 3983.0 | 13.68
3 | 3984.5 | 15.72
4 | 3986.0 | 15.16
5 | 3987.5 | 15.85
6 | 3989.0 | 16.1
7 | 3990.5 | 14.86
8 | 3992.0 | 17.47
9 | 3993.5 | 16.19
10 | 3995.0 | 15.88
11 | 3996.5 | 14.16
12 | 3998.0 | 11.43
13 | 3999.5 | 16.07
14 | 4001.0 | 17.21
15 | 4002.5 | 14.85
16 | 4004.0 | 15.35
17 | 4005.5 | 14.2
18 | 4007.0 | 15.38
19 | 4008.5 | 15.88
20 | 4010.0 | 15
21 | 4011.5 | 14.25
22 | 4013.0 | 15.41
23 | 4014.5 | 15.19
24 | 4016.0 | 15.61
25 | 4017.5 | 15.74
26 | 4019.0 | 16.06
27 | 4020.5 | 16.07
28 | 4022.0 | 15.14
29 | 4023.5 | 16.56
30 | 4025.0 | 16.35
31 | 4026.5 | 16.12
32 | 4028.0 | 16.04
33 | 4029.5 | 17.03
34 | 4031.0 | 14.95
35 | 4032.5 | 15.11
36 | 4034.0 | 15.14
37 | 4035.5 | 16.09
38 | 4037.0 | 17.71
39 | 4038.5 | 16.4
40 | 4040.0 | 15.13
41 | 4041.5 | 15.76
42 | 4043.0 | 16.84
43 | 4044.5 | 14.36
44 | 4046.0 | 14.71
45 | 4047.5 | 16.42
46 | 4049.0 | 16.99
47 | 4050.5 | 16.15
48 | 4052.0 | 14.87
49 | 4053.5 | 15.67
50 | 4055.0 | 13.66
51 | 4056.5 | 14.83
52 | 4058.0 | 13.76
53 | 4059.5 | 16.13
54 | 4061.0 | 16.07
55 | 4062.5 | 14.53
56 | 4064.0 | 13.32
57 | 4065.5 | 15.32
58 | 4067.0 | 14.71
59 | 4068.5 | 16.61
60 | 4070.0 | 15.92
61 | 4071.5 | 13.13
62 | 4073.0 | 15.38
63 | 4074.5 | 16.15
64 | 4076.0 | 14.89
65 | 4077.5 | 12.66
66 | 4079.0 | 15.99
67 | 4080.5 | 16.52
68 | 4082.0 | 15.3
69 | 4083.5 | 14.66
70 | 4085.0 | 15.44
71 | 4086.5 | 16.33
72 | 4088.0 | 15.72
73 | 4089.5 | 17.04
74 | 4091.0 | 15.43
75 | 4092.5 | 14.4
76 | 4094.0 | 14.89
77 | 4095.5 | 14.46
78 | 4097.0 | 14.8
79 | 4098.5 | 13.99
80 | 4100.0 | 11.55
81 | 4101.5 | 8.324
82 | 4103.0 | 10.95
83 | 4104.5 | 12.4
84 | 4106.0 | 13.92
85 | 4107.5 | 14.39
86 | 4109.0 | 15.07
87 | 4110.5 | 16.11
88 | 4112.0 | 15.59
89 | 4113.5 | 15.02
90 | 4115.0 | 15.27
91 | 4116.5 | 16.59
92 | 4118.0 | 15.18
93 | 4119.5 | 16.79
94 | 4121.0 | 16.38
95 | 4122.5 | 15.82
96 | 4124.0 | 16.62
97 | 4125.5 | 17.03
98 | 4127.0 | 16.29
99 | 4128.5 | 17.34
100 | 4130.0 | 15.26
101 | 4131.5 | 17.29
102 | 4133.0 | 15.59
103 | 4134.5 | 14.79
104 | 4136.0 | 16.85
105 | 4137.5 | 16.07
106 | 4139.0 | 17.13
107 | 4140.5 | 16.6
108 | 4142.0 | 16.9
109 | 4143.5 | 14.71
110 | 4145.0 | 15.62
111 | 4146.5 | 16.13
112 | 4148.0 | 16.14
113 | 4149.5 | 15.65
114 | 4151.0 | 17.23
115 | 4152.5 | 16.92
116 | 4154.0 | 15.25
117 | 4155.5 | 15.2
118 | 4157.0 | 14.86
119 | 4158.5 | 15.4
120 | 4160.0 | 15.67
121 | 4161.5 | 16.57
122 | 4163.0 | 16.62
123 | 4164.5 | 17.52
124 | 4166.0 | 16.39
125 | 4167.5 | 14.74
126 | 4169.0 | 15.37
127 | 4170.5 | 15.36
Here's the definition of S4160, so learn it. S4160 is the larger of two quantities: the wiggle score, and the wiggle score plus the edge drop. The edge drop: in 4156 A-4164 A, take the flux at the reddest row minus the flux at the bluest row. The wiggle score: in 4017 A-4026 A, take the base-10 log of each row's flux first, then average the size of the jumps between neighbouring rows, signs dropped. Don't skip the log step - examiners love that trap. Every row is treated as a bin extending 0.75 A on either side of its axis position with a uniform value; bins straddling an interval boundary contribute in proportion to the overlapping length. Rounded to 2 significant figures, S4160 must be 1.8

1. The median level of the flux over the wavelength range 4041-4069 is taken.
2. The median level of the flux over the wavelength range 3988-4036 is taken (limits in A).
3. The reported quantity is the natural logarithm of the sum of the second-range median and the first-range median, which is 3.434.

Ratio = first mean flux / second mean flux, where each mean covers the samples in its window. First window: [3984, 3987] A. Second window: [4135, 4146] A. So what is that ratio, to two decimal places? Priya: 0.95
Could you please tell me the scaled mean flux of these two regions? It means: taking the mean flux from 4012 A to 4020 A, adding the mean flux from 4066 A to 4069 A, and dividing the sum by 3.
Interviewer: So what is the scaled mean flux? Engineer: 10.4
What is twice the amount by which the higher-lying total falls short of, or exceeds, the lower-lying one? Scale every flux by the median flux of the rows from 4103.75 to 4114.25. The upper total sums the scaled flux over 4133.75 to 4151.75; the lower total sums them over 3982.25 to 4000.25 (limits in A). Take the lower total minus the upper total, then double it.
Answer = -1.5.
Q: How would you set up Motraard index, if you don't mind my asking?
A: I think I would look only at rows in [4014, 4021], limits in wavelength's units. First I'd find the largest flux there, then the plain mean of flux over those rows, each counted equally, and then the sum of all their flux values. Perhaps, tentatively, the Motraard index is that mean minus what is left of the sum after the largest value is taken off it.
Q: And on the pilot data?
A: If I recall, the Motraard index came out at -46.9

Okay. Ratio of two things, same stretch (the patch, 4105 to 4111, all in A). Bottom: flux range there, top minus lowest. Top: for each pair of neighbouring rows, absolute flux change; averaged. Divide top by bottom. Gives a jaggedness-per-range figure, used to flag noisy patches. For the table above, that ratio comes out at 0.333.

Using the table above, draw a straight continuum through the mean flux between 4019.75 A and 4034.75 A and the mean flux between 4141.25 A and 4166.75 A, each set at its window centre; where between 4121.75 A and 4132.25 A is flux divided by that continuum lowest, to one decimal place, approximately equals 4130.0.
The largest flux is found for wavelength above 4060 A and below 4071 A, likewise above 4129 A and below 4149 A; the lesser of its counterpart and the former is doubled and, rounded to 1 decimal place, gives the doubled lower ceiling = 33.2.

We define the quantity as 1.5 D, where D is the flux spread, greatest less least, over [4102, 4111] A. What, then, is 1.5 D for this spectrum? 7.7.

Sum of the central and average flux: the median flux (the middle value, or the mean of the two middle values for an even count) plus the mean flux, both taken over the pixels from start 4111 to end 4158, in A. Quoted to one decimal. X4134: 32.2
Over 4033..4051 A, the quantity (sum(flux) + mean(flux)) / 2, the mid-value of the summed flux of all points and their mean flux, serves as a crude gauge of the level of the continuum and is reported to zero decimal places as 104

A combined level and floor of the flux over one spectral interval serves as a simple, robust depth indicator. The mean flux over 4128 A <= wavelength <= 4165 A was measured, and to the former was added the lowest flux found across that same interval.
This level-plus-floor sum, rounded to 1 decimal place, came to 30.8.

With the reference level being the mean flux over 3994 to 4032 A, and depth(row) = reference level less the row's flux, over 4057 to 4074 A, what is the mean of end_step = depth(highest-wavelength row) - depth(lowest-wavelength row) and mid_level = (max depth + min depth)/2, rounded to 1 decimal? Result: -0.5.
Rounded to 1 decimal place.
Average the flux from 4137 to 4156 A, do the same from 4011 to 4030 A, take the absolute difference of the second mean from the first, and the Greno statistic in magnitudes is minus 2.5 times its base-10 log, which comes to 1.3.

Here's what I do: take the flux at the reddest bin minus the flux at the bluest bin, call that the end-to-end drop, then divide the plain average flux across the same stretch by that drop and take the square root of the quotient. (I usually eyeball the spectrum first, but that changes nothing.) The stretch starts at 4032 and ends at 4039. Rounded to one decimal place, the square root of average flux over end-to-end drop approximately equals 3.5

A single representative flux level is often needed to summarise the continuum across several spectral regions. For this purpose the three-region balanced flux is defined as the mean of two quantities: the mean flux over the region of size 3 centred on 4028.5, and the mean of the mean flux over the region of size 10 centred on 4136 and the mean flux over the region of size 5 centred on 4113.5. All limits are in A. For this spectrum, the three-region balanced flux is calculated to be 16.2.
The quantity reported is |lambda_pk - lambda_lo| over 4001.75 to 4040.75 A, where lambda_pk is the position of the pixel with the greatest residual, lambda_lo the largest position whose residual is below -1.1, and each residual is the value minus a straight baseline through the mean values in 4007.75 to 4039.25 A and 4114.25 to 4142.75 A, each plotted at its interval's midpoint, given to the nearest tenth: 25.5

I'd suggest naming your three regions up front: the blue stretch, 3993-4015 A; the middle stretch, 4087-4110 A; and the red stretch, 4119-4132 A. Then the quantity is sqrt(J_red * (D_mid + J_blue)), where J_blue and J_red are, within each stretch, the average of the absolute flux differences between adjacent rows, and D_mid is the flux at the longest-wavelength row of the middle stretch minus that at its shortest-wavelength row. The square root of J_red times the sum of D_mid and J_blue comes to 0.9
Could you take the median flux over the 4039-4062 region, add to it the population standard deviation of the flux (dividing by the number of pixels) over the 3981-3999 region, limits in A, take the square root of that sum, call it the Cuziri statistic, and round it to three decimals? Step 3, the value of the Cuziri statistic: 4.142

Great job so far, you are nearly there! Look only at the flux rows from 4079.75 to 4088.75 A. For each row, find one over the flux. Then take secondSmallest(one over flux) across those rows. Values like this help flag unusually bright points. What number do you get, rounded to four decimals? 0.0612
